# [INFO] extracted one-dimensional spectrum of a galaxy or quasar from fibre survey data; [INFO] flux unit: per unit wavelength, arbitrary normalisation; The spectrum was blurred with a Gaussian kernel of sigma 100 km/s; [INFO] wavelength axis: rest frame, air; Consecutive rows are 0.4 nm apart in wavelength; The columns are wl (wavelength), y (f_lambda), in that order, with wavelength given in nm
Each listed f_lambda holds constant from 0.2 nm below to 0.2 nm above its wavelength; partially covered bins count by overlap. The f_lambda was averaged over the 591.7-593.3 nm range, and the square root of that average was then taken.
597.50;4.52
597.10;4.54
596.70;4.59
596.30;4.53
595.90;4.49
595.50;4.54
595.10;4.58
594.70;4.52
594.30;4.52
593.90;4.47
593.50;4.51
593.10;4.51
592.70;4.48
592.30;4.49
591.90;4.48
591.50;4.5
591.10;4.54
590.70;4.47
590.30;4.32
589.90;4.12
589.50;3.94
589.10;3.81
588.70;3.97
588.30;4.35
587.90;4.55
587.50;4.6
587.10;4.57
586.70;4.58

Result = 2.119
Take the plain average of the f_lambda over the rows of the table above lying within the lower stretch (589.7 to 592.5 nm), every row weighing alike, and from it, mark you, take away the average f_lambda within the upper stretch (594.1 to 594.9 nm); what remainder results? -0.10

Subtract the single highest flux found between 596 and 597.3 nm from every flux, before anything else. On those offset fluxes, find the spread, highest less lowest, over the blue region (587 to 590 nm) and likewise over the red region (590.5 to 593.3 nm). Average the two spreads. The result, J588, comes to 0.43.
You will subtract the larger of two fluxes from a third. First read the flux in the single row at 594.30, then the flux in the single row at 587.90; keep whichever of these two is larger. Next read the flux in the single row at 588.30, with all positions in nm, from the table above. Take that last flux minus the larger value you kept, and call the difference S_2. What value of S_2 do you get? -0.20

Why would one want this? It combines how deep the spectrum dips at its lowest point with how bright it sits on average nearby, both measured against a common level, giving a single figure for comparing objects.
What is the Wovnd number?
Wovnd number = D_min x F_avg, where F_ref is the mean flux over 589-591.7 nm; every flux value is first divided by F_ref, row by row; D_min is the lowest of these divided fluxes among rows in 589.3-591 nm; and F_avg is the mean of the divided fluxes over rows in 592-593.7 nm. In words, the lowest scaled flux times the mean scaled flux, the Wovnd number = 0.98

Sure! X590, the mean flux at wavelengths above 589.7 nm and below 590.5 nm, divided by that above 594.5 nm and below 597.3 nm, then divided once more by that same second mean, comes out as 0.205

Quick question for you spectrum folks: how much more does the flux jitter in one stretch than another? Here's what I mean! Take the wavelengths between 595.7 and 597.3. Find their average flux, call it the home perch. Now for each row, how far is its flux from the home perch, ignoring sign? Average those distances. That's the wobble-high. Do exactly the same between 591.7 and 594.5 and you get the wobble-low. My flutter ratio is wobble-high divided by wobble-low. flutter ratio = 1.7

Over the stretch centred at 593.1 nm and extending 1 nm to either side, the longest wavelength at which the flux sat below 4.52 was 593.90 nm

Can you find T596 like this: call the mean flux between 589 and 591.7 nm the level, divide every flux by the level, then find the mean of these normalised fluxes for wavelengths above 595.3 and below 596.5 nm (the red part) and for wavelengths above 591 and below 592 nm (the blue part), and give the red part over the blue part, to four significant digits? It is 1.003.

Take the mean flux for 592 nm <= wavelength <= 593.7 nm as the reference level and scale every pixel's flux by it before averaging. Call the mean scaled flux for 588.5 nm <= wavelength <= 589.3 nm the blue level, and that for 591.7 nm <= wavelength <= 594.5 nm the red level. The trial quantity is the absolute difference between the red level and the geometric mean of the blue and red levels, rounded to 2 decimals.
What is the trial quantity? 0.07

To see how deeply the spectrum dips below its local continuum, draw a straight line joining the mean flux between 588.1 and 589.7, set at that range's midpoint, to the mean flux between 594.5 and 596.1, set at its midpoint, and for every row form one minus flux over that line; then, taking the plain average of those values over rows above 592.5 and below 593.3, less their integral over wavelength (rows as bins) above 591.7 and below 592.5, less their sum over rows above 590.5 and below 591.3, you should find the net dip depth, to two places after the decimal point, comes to 0.16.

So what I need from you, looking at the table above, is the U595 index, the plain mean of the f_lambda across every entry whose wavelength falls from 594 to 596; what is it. 4.53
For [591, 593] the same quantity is 4.50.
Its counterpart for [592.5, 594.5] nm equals 4.50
